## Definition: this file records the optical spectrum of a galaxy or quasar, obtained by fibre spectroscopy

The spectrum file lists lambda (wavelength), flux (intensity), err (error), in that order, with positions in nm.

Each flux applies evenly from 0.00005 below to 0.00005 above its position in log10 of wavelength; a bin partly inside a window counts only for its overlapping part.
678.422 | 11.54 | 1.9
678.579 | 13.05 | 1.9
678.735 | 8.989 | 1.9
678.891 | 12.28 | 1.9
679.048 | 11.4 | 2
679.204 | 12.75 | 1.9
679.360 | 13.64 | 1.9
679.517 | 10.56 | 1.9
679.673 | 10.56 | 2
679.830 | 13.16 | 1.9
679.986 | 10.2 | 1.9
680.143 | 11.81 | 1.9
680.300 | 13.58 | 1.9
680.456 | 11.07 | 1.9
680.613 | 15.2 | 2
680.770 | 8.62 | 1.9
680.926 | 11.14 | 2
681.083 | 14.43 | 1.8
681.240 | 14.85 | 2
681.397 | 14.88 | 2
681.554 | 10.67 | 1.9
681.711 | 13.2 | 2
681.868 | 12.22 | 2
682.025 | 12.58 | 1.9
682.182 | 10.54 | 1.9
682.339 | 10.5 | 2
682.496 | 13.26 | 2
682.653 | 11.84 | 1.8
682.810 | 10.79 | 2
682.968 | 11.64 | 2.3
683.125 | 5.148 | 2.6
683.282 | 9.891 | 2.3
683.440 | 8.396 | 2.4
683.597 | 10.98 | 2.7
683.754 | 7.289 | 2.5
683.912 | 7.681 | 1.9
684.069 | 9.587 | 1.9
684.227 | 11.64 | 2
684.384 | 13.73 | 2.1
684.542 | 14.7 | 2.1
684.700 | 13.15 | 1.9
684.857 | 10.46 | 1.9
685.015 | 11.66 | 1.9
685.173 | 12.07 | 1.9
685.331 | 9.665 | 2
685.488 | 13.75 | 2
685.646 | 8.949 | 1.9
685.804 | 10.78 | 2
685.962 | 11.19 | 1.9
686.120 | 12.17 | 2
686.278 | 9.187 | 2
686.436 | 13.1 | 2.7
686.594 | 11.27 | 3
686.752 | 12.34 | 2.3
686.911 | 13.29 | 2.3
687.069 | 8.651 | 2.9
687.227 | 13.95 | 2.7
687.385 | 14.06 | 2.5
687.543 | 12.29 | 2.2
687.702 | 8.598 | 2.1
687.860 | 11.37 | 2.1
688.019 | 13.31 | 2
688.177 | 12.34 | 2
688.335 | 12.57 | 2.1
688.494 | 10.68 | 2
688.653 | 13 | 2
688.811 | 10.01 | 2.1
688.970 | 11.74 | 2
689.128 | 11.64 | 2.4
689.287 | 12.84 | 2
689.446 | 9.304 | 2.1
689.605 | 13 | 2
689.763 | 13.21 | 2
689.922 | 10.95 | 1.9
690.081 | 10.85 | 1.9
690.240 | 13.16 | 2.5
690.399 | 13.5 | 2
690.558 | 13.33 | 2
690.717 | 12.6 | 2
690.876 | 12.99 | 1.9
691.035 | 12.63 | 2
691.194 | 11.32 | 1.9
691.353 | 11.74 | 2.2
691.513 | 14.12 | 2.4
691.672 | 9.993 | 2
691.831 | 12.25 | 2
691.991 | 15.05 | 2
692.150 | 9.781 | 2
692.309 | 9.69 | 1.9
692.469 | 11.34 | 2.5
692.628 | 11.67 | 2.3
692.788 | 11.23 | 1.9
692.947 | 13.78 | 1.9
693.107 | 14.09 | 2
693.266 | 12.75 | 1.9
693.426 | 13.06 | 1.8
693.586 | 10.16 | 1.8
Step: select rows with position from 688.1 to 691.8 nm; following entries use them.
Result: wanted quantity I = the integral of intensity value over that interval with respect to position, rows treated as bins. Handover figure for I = 44.7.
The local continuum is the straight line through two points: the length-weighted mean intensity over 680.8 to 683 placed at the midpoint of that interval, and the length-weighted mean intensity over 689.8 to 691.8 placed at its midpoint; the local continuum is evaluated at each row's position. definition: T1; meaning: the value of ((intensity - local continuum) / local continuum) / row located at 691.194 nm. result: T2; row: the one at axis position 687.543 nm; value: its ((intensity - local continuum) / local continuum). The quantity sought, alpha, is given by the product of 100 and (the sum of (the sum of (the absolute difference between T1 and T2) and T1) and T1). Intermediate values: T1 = -0.08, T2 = 0.001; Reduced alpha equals -8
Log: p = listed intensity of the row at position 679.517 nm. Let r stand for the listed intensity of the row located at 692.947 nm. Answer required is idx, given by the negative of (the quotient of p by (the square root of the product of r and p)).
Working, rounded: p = 10.56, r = 13.78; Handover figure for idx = -0.9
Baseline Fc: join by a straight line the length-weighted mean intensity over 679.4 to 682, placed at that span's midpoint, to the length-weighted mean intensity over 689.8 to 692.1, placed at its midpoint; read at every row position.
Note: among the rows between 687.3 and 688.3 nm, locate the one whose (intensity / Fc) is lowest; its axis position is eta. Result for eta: 687.702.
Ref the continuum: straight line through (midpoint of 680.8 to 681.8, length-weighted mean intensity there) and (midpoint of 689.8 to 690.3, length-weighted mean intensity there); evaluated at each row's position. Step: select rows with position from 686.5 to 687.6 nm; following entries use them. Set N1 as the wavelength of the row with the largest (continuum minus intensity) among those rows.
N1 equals 687.069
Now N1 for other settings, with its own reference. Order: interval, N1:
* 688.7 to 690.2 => 689.446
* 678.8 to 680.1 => 679.986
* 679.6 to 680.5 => 679.986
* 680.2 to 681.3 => 680.770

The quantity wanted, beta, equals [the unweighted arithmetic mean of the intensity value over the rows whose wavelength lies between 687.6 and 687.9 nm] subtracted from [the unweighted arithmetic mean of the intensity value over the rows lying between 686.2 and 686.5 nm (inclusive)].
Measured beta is 1.2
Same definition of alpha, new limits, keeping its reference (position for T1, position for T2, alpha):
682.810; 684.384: 0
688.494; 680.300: -2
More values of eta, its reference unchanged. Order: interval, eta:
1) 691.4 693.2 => 692.309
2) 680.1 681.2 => 680.770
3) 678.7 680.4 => 678.735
